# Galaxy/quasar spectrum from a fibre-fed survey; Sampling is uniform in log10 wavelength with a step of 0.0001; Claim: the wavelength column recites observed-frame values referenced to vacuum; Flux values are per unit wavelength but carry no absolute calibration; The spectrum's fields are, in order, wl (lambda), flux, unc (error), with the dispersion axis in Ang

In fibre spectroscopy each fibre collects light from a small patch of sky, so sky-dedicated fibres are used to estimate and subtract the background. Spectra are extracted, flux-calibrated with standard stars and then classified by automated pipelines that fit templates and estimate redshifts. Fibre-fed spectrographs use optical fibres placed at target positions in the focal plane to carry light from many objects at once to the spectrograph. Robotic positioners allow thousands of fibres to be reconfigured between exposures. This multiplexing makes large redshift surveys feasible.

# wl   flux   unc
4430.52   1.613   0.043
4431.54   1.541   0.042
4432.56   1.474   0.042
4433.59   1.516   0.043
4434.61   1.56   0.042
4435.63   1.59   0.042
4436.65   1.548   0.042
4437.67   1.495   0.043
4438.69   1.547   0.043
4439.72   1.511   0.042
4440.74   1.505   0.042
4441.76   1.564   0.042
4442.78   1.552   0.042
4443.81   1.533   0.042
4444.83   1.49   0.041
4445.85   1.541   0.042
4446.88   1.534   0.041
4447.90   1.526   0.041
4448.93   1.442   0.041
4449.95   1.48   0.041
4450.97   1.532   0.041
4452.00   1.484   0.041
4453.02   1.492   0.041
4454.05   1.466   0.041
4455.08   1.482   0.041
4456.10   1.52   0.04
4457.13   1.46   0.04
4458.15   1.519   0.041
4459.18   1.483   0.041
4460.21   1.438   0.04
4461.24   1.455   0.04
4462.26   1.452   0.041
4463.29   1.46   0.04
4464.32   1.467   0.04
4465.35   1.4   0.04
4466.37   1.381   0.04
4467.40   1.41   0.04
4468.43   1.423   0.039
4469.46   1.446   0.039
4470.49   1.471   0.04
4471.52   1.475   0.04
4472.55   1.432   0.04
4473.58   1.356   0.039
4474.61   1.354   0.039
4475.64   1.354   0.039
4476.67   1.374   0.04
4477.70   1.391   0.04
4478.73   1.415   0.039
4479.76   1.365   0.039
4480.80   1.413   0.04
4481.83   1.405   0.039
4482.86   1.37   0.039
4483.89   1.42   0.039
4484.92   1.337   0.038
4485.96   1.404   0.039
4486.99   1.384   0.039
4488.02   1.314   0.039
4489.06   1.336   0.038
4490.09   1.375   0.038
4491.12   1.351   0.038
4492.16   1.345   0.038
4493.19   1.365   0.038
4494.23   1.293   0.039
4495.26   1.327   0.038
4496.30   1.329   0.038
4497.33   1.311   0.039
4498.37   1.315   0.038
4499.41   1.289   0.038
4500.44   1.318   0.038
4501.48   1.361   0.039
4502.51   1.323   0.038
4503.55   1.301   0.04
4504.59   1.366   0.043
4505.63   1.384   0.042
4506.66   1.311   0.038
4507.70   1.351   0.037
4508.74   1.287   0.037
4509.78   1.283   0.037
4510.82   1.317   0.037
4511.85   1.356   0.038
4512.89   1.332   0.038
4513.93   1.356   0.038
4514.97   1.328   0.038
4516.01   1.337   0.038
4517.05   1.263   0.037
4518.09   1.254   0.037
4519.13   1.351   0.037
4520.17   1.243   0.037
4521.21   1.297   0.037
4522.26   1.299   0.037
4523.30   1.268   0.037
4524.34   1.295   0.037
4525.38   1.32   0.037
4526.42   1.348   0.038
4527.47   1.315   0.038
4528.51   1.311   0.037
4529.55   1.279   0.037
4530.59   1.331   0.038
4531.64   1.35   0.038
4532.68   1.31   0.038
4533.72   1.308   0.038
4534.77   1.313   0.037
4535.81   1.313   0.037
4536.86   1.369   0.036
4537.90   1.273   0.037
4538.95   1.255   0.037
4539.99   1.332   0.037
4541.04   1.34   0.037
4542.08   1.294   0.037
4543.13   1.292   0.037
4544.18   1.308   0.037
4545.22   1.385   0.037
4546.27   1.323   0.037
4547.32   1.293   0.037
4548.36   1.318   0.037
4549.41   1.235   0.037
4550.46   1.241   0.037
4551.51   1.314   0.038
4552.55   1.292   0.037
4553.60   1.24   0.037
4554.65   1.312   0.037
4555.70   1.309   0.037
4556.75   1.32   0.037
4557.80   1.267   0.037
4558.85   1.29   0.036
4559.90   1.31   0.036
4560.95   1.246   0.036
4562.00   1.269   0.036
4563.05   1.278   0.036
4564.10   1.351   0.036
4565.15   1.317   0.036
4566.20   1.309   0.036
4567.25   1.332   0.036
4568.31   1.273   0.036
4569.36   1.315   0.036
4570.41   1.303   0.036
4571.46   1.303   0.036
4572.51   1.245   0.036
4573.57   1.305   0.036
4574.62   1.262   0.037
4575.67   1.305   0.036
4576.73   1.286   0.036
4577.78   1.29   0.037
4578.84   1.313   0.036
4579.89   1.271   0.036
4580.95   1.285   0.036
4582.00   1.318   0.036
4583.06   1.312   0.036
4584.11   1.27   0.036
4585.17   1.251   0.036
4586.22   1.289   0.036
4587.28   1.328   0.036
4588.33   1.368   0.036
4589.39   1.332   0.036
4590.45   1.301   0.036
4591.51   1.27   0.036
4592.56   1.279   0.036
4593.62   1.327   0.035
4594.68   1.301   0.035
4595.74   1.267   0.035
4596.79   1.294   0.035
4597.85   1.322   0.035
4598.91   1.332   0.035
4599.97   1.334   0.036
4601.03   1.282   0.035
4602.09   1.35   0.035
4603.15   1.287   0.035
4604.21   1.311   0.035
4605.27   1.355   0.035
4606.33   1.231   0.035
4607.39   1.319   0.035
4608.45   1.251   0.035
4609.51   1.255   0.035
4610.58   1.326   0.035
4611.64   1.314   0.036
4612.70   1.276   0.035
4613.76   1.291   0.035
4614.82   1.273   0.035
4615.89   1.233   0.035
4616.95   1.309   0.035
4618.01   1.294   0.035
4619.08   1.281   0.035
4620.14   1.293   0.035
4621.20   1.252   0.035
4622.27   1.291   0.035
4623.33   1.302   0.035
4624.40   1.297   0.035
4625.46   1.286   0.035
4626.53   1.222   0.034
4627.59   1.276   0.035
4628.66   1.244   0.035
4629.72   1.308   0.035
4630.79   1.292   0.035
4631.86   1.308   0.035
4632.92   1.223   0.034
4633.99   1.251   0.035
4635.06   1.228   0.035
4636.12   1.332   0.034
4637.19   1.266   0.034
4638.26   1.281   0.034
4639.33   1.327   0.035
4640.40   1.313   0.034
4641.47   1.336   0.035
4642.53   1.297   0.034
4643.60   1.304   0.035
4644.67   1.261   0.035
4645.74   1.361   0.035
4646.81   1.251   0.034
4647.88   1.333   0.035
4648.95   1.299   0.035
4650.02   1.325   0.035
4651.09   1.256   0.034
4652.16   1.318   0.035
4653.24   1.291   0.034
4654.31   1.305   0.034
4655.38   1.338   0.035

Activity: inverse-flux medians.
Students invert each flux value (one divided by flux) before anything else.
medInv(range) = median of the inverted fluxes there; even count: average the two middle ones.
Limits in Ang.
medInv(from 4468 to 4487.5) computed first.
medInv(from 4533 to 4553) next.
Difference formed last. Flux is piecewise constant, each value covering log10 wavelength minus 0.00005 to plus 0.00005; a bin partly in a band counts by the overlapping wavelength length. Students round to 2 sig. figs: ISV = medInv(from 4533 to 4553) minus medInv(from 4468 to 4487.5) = 0.052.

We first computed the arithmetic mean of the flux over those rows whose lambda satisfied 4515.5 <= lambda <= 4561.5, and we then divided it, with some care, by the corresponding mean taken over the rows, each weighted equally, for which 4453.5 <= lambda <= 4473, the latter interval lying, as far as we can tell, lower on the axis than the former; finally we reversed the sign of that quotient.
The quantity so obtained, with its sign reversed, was -0.895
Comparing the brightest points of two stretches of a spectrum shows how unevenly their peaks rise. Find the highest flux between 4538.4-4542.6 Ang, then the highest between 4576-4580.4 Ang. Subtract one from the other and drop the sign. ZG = 0.027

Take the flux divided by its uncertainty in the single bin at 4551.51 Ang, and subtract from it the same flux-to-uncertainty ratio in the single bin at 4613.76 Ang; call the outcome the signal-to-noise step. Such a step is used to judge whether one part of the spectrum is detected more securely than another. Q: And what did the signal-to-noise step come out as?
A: -2.3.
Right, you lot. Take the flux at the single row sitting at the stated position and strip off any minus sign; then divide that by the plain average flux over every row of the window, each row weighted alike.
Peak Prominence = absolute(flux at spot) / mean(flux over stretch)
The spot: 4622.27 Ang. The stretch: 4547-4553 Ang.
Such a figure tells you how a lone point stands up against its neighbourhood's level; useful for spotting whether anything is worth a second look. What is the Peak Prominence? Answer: 1.01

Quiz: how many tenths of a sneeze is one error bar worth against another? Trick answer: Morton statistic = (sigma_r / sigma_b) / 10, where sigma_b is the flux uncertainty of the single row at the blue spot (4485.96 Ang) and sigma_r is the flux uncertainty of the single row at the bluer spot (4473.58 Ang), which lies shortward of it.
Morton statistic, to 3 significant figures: 0.100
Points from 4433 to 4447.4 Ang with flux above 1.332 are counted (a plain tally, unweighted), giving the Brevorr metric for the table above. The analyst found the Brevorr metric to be 14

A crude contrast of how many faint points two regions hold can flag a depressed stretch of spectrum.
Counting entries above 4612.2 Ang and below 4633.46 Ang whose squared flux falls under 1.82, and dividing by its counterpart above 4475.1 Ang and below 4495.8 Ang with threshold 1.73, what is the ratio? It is 10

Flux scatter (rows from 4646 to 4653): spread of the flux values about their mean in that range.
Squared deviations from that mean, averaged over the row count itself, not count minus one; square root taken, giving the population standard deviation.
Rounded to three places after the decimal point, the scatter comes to 0.032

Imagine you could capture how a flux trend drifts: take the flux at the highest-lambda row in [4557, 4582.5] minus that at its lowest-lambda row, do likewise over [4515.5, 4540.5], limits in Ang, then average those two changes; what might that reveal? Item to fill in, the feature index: 0.02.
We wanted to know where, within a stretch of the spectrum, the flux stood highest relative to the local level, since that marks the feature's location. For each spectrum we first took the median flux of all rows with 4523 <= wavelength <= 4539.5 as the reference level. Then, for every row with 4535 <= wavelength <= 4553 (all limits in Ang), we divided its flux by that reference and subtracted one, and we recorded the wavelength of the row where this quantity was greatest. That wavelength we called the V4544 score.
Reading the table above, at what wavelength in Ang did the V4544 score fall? 4545.22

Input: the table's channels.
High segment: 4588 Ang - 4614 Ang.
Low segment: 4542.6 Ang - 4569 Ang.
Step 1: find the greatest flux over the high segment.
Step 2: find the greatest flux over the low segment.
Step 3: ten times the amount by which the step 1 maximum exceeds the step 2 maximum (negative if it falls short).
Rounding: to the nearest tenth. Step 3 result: -0.2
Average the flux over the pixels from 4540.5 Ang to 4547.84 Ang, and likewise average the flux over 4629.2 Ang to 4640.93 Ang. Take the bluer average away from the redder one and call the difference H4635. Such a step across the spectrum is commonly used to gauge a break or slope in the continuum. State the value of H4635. -0.035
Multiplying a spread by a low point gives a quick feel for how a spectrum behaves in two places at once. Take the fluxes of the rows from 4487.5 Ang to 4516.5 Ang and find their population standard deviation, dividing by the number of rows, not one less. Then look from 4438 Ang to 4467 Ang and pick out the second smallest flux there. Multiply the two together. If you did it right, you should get 0.038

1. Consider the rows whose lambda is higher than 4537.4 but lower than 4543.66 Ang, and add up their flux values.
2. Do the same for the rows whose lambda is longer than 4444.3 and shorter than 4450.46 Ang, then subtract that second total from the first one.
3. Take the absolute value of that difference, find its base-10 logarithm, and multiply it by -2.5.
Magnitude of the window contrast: -0.2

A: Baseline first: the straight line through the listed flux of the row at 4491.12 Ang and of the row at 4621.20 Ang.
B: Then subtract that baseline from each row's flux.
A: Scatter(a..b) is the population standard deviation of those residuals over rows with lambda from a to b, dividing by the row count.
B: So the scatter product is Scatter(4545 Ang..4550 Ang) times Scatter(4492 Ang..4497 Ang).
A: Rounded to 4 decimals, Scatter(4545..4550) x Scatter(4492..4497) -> 0.0011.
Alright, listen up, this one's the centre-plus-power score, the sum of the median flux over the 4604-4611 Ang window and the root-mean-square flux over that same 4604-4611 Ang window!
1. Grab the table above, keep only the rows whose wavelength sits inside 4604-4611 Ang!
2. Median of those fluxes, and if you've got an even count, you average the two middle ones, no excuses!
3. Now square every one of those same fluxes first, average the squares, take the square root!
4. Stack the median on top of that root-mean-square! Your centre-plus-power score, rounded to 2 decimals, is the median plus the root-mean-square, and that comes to 2.60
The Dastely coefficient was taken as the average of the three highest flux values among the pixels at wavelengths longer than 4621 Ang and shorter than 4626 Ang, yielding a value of 1.30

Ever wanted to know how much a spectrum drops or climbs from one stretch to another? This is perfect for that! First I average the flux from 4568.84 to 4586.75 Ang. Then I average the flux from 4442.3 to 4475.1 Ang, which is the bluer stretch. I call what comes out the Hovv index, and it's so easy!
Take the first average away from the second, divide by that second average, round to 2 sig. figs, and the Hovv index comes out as 0.12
